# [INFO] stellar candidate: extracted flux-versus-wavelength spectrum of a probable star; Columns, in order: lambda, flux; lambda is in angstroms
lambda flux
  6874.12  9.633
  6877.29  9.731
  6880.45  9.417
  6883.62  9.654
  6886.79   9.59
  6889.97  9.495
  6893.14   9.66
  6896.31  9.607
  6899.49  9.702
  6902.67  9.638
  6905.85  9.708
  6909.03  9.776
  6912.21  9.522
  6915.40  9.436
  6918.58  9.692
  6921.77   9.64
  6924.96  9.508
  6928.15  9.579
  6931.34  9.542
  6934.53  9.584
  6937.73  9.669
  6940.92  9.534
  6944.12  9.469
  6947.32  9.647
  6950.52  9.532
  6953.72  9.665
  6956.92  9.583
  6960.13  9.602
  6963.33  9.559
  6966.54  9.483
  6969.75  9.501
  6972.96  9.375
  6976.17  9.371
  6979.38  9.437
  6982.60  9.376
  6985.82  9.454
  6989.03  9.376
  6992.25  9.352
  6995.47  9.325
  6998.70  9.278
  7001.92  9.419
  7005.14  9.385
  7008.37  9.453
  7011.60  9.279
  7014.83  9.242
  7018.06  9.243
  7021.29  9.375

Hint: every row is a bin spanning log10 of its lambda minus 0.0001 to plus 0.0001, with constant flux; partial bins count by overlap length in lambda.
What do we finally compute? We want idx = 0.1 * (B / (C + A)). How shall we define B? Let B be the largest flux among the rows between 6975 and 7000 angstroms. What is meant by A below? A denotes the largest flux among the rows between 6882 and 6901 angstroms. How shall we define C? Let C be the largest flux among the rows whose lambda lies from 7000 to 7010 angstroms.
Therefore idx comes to 0.0494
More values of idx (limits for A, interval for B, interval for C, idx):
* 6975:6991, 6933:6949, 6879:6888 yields 0.0506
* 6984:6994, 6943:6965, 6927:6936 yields 0.0508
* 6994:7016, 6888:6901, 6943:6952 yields 0.0508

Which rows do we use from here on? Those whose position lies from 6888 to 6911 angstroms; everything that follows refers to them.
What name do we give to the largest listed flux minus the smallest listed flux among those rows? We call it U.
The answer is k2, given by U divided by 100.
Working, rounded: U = 0.28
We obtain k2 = 0.0028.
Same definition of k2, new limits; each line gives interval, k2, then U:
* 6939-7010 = 0.0039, 0.39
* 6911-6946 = 0.0026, 0.26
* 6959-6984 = 0.0023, 0.23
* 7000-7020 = 0.0021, 0.21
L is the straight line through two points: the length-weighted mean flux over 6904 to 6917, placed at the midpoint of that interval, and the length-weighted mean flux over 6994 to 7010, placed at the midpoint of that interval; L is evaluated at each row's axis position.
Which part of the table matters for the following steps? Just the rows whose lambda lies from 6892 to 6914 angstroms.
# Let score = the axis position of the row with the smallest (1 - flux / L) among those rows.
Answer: 6909.03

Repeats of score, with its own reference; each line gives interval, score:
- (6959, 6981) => 6960.13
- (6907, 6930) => 6909.03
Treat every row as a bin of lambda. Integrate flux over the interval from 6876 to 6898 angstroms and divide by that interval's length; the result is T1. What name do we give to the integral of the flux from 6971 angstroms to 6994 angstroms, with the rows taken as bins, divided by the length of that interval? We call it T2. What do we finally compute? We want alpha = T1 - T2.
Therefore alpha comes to 0.200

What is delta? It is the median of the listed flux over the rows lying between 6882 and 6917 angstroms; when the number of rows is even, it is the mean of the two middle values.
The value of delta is 9.64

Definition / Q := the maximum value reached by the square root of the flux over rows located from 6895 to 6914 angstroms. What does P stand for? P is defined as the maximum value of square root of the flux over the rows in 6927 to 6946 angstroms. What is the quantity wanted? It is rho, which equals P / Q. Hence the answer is 0.99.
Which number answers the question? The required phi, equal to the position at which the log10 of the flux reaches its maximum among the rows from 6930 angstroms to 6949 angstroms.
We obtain 6937.73 angstroms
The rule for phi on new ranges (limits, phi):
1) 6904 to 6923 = 6909.03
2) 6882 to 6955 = 6909.03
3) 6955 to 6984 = 6960.13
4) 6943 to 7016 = 6953.72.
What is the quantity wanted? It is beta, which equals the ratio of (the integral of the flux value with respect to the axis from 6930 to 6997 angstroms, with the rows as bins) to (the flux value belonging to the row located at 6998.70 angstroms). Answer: 68.6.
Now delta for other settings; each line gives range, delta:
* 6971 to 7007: 9.38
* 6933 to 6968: 9.58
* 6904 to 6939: 9.58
